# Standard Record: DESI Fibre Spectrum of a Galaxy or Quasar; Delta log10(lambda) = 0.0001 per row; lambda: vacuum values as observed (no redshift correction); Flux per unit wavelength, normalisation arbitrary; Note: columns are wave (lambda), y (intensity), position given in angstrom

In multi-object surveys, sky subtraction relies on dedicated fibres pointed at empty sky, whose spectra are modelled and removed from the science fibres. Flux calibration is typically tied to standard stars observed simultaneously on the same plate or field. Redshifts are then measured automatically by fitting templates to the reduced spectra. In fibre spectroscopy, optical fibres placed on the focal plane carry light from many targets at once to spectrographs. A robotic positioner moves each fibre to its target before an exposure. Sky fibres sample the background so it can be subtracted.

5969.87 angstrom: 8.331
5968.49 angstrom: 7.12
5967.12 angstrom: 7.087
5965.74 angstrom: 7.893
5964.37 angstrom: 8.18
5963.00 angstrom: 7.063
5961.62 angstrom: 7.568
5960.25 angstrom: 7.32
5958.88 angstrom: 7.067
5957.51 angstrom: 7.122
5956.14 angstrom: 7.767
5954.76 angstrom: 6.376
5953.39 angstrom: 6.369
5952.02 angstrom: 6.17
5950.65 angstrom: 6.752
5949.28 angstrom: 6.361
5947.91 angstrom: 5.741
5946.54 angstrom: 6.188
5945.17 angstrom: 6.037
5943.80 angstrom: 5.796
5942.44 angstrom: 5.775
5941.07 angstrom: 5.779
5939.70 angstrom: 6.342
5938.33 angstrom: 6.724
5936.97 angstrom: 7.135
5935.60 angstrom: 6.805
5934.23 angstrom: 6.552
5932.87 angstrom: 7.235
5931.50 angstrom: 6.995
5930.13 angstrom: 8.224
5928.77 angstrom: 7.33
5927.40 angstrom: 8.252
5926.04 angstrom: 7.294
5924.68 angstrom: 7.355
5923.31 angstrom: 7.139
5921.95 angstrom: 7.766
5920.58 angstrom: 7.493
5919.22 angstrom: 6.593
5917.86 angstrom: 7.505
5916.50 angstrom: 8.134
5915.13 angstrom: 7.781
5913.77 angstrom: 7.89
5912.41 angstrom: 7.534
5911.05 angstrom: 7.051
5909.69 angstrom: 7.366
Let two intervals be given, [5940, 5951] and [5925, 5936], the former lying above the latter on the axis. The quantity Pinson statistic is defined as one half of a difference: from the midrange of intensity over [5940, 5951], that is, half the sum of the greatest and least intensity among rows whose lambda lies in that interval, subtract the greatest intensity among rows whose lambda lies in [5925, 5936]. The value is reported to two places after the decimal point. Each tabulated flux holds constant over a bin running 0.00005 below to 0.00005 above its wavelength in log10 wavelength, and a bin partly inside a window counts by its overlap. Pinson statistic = -1.00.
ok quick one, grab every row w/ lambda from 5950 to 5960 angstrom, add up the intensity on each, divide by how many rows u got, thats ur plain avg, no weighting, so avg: 6.8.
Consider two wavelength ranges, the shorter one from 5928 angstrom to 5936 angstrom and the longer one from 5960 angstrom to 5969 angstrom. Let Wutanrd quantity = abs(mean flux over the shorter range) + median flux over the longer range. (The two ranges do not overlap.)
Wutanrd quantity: 14.5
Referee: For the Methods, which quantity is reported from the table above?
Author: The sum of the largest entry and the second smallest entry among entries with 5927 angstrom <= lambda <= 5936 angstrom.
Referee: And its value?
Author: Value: 15.1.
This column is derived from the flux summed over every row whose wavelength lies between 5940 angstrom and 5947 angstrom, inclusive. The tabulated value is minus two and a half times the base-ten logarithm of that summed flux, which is -3.68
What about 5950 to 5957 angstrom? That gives -3.81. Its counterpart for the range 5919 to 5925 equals -3.90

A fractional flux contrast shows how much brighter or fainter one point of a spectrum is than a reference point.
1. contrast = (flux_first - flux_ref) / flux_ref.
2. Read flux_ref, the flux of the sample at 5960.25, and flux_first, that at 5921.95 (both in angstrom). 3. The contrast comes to 0.06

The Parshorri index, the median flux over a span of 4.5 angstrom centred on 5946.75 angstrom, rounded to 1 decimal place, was 6.0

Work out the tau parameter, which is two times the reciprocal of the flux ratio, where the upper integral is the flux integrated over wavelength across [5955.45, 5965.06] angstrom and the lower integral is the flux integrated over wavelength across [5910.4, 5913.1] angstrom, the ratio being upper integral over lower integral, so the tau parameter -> 1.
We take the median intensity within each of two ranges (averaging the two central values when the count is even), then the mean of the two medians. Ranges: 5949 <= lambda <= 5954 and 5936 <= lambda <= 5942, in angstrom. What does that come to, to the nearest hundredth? 6.45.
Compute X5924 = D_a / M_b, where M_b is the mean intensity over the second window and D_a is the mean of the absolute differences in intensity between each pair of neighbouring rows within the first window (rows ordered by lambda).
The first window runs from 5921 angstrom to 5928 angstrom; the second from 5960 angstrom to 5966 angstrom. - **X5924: 0.061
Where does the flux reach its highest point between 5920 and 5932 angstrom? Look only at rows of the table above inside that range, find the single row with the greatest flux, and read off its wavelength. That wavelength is 5927.40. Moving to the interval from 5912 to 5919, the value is 5916.50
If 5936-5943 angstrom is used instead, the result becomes 5936.97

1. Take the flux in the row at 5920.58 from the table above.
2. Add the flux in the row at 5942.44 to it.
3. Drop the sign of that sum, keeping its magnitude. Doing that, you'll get 13.3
